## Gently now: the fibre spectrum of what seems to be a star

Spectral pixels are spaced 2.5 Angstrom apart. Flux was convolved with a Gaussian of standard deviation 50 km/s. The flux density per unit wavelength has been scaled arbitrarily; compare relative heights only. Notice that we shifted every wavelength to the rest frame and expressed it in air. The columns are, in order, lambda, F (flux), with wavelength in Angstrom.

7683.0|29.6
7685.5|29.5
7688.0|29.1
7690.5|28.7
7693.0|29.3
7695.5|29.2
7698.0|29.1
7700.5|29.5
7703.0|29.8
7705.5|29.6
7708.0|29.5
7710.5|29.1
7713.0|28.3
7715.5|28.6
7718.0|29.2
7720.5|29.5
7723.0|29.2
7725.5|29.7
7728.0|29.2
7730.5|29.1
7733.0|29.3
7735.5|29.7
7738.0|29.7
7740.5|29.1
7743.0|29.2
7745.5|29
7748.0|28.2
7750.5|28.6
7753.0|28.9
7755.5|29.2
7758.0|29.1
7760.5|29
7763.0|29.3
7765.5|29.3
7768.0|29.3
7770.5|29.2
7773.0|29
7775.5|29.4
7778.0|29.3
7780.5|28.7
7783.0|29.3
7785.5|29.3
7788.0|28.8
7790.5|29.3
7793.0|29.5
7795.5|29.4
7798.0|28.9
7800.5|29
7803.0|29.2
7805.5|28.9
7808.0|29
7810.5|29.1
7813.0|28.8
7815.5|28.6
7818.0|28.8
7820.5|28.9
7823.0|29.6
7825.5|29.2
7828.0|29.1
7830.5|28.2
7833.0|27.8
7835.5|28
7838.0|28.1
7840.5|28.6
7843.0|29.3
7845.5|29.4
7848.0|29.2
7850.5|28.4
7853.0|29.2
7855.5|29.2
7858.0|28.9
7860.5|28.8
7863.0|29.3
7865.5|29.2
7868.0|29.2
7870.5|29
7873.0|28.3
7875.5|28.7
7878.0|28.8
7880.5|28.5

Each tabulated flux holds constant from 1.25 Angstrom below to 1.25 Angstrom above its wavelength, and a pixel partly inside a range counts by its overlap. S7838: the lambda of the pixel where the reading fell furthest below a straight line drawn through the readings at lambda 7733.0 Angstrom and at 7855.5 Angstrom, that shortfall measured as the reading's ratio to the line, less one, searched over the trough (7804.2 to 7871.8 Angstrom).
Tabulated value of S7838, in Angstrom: 7833.0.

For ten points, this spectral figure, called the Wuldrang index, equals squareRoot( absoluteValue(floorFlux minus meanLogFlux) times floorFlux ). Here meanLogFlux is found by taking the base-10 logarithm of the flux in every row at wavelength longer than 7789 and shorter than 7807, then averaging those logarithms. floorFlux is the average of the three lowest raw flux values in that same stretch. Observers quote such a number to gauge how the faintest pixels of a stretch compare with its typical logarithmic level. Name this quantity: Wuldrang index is 28.2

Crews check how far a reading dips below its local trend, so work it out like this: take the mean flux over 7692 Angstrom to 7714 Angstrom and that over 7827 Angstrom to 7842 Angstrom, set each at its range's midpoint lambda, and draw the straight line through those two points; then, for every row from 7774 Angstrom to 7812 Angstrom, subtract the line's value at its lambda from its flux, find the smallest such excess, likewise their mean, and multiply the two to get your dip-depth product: 0.00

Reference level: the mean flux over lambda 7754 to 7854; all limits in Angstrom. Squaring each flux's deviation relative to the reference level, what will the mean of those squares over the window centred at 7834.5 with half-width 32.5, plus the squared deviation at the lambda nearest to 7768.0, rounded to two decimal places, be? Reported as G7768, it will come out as 0.31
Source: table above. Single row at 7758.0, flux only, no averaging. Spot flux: 29.1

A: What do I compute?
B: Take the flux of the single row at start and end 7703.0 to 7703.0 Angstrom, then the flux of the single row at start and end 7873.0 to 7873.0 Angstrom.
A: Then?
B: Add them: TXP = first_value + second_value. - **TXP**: 58.1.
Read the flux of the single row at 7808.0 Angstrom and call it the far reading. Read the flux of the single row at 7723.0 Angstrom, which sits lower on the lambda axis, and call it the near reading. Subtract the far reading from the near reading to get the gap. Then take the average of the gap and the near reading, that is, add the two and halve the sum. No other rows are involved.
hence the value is 14.7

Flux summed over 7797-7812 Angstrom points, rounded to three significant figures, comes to 174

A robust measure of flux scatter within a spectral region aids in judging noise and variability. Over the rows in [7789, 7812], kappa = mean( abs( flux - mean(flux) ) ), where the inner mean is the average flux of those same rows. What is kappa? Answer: 0.183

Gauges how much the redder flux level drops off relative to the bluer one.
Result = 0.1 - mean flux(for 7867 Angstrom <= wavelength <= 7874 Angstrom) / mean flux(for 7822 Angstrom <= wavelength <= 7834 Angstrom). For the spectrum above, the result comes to -0.902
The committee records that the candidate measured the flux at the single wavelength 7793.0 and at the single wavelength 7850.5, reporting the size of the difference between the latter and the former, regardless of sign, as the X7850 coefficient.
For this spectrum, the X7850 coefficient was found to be 1.1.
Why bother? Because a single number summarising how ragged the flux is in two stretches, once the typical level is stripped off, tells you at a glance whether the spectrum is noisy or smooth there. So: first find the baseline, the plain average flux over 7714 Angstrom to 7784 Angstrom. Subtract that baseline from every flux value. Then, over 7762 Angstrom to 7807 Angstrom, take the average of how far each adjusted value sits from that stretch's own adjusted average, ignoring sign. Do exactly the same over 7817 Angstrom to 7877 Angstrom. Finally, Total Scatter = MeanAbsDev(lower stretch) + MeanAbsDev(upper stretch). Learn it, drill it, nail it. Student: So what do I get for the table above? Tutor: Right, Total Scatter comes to 0.59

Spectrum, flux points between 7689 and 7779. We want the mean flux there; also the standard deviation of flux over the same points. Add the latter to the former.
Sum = 29.5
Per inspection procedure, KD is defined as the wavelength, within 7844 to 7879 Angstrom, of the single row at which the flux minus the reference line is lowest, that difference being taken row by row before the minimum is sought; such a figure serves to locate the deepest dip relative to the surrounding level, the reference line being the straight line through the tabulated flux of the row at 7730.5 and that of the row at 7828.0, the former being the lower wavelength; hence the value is 7873.0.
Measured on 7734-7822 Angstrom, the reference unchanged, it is 7748.0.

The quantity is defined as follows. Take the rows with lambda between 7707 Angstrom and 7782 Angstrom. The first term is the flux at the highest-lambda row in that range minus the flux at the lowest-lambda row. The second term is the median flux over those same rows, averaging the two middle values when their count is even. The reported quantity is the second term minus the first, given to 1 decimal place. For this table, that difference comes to 30.0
